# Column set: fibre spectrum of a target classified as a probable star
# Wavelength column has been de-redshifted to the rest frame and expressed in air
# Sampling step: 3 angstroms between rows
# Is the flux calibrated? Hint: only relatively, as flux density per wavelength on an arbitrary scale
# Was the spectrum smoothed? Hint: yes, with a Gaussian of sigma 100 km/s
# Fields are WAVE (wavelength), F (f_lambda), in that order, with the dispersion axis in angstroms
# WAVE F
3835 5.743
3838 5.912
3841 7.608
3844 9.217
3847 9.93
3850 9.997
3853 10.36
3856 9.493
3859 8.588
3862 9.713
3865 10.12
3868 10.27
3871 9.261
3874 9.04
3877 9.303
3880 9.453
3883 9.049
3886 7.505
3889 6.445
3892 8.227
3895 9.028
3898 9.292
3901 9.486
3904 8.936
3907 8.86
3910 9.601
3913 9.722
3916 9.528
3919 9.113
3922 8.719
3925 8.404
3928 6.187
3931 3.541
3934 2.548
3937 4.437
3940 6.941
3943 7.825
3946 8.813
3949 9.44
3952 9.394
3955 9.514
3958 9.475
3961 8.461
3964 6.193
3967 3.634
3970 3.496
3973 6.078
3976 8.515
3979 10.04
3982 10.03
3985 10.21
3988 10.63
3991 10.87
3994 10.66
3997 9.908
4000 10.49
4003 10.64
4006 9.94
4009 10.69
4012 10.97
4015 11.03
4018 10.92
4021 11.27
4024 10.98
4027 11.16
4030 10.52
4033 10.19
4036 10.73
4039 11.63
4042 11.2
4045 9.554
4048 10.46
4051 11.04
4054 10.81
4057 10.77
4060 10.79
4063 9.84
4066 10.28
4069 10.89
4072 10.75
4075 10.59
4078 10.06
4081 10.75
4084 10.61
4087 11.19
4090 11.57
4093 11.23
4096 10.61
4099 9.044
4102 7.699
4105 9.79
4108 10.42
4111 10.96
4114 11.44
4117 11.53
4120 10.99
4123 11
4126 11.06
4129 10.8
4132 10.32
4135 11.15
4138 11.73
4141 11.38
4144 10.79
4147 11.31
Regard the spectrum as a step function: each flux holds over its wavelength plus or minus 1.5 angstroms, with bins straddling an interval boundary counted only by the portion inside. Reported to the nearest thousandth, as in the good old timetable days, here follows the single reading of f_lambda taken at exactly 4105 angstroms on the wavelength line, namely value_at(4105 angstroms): 9.790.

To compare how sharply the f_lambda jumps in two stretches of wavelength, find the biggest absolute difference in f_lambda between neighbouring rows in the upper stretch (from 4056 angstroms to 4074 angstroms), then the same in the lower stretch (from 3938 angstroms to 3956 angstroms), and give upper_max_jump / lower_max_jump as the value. 0.96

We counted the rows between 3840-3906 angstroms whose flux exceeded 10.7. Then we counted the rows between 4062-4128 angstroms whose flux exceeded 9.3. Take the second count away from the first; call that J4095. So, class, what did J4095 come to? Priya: -20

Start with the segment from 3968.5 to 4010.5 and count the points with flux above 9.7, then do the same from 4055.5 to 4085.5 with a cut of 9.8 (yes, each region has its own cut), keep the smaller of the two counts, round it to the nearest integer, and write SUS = 10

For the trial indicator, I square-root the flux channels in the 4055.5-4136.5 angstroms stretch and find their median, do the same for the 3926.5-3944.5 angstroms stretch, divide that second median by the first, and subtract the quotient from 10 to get 9.30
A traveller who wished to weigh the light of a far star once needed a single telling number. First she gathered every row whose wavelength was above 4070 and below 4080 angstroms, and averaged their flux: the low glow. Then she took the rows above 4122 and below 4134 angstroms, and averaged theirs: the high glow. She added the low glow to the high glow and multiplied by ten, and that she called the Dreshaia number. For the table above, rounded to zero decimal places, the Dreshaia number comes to 213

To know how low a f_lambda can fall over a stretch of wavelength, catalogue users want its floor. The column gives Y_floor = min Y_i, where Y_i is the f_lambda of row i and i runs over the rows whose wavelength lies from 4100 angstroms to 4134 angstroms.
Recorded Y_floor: 7.699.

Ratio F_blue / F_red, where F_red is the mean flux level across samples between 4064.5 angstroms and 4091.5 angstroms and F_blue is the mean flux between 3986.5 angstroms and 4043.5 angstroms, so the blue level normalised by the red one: 1.00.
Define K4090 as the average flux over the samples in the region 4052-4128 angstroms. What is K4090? 10.6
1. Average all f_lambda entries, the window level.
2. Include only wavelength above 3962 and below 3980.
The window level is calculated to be 6.3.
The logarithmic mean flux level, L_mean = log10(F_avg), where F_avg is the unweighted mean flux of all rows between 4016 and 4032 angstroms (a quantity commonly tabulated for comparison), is 1.04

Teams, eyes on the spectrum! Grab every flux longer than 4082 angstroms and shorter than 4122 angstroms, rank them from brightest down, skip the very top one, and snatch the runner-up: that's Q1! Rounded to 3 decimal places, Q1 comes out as 11.530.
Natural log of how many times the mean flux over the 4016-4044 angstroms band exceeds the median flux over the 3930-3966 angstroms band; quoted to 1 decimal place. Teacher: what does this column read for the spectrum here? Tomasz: 0.3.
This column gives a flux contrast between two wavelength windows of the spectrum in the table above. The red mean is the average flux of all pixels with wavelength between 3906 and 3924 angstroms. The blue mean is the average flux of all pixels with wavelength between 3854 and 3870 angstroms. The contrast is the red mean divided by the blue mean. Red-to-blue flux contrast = 0.96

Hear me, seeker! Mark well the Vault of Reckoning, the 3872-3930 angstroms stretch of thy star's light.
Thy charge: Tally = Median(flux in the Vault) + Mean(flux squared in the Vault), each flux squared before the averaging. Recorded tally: 86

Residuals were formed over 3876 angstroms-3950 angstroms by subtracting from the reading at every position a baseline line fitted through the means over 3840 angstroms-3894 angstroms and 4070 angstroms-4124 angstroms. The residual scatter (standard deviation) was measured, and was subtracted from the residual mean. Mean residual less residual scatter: -3.4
